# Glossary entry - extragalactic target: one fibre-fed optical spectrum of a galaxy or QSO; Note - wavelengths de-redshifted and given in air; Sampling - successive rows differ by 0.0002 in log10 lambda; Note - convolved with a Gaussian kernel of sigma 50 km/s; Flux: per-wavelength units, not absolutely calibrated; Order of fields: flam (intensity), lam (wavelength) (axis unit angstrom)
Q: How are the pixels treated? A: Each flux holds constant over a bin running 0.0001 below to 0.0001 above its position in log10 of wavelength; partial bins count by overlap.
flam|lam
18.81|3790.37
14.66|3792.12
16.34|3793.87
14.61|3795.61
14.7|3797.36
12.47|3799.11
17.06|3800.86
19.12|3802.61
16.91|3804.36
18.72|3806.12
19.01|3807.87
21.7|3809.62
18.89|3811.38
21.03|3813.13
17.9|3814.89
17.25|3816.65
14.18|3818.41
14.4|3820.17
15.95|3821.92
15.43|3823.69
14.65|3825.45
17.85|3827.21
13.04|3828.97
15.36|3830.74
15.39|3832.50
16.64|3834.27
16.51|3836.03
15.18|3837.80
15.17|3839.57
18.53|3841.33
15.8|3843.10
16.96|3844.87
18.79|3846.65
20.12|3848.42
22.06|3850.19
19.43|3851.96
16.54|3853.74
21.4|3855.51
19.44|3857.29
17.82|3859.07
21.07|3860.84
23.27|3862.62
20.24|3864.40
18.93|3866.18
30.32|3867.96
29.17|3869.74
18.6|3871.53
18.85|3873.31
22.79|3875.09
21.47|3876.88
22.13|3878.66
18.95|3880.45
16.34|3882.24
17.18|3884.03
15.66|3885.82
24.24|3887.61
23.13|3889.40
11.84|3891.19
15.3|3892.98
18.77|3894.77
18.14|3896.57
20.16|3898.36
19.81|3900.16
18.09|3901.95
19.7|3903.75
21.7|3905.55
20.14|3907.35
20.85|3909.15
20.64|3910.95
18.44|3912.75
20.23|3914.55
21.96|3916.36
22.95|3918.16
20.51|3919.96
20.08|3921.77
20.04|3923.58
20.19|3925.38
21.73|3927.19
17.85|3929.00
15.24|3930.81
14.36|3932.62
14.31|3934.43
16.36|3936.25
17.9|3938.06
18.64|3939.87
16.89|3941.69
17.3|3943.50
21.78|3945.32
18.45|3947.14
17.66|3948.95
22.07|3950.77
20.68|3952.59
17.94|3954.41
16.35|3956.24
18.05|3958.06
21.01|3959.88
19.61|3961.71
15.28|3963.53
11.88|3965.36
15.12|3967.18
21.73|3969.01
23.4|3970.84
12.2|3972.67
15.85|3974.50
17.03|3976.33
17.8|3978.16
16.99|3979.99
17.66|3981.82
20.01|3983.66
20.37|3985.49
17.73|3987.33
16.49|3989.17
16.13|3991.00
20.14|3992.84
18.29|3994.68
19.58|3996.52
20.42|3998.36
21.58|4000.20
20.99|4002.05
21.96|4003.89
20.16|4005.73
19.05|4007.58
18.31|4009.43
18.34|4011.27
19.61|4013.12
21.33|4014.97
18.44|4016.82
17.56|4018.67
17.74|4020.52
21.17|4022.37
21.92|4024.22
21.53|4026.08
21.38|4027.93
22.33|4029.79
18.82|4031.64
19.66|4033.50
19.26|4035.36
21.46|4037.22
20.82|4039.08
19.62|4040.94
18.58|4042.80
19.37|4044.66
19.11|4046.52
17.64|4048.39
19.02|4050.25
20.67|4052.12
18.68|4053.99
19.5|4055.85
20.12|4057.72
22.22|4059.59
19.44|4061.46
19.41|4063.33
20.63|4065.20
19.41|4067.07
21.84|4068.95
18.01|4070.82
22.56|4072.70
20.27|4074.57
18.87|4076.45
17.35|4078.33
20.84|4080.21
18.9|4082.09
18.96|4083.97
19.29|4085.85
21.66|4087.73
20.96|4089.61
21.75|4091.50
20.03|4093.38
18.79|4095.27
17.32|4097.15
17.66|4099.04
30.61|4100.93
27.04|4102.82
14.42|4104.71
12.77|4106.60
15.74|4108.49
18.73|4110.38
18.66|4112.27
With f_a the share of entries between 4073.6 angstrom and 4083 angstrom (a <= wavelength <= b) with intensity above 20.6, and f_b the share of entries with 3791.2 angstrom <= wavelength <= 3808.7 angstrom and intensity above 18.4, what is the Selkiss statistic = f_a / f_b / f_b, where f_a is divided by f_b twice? 2.22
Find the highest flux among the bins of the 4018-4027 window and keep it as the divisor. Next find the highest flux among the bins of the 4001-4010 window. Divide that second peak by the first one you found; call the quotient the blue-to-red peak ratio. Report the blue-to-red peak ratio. 1.00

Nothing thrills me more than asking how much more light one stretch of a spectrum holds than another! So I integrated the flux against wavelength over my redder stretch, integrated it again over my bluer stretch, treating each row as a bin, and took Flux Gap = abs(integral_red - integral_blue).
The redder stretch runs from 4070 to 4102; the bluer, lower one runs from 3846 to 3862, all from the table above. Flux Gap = 333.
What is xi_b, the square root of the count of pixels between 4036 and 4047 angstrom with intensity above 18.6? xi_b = 2.2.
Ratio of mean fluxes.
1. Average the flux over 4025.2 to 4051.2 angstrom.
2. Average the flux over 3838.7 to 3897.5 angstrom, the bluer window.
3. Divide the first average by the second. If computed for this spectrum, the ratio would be 1.01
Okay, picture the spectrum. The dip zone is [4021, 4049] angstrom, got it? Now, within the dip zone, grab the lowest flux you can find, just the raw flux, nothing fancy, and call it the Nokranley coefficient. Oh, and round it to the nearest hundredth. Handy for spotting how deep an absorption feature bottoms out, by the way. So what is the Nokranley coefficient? 17.64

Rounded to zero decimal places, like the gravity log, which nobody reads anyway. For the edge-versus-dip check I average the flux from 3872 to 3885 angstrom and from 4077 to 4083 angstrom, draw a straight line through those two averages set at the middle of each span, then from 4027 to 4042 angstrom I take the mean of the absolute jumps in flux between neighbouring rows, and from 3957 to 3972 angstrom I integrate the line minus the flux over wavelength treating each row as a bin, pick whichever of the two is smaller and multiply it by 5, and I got 7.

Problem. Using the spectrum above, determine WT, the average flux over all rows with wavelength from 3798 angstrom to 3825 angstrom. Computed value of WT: 17.3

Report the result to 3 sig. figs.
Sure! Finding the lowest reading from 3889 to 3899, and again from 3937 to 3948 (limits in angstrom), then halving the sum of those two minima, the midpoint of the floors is 14.4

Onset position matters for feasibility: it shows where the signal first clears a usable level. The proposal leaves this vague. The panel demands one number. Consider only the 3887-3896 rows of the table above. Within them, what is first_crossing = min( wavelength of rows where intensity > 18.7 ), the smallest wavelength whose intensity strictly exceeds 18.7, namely 3887.61 angstrom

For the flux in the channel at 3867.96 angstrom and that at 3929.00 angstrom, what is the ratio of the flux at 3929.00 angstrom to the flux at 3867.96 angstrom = 0.59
